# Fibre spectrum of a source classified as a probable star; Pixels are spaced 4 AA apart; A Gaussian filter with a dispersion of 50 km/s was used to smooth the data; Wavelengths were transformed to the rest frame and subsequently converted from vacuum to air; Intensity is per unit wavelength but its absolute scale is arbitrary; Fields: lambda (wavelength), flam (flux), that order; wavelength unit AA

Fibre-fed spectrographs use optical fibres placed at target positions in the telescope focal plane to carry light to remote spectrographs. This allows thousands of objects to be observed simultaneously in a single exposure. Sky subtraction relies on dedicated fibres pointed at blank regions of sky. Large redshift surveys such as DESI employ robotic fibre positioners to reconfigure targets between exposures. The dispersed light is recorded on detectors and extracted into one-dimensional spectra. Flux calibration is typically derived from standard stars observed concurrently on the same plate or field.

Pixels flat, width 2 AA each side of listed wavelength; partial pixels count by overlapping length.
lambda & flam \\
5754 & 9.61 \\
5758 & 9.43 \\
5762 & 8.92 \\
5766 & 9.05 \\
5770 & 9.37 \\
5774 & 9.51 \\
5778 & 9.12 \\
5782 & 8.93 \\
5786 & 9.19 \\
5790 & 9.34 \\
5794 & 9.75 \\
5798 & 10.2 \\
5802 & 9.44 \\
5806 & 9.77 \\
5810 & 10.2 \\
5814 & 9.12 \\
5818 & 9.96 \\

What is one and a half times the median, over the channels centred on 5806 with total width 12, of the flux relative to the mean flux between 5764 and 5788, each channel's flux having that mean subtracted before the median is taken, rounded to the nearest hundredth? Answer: 0.86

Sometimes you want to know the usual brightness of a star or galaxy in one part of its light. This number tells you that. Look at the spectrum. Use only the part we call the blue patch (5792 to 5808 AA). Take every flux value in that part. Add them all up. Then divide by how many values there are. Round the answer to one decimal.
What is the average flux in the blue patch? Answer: 9.8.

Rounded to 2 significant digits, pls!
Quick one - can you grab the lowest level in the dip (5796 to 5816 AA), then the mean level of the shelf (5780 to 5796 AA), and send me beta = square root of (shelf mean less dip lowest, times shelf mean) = 1.3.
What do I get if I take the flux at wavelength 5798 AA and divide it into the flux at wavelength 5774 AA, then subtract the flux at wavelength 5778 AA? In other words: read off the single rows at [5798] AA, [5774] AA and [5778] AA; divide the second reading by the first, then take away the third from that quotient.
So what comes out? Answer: -8.19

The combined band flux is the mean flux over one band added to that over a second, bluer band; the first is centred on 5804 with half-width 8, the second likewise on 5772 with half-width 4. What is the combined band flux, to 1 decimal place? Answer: 19.3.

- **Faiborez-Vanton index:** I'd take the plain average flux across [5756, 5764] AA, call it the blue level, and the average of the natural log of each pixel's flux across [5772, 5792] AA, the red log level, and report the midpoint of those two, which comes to 5.70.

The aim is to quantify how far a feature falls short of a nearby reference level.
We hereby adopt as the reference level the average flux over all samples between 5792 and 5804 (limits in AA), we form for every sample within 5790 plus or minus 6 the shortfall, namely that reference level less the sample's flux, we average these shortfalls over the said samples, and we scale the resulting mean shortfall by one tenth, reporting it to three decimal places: 0.037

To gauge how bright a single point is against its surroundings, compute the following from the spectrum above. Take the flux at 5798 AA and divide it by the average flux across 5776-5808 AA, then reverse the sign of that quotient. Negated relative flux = -1.08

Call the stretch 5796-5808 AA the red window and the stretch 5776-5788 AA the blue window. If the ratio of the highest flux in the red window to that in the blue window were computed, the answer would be 1.11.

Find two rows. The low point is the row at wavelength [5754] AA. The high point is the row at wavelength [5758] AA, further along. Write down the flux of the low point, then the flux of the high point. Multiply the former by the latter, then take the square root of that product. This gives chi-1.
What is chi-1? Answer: 9.52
